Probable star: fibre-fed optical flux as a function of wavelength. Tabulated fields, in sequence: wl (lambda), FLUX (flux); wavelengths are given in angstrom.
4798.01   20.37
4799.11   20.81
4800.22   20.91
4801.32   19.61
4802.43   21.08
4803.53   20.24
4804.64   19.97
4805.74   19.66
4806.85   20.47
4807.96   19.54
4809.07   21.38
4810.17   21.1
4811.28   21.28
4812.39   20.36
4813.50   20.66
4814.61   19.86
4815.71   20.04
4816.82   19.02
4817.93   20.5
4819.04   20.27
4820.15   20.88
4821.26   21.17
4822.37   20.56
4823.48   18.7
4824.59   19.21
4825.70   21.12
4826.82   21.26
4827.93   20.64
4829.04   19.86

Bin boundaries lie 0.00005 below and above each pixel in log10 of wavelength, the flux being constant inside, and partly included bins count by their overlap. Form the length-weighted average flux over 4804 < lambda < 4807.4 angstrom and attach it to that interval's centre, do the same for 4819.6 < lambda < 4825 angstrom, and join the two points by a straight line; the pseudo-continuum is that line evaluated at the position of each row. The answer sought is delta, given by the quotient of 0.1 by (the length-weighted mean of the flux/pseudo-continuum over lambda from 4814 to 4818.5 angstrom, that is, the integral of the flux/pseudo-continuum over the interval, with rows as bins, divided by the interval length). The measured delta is 0.101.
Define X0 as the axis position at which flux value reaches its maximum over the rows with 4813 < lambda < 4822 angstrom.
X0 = 4821.26 angstrom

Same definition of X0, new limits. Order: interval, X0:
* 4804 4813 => 4809.07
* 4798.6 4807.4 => 4802.43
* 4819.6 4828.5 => 4826.82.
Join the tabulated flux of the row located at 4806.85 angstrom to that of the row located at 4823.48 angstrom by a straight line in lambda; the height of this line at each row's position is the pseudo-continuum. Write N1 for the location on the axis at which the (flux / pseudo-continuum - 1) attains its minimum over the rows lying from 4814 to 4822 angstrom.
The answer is 4816.82 angstrom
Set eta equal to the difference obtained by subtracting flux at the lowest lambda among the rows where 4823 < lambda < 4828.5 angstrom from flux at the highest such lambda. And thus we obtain 1.9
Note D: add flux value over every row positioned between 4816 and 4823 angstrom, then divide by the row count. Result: 20.4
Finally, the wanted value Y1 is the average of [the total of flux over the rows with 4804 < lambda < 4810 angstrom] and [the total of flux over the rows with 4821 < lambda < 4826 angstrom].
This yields 101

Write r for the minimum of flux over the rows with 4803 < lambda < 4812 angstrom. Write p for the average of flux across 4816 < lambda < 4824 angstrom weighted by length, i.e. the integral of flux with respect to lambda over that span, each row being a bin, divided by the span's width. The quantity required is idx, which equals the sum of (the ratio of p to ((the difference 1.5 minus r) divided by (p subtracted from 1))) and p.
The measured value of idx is 41.6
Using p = 20.2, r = 19.54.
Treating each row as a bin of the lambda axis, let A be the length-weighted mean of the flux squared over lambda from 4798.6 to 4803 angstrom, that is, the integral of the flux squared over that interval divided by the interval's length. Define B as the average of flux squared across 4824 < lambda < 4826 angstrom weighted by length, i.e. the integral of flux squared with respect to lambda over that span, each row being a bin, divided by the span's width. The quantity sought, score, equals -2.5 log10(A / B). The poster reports -0.06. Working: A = 425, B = 402.0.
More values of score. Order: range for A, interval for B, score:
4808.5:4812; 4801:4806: -0.11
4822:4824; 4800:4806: 0.07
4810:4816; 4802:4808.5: -0.04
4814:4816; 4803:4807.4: 0.01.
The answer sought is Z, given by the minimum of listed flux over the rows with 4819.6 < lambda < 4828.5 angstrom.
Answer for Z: 18.7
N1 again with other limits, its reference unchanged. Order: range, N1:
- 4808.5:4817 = 4816.82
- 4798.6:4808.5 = 4801.32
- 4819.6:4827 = 4823.48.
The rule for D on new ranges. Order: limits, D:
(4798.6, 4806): 20.3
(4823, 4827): 20.1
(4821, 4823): 20.9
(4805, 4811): 20.4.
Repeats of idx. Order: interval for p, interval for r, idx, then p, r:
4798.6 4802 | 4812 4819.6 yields 43.1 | 20.4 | 19.02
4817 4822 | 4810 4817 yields 43.5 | 20.6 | 19.02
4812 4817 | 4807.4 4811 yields 41.3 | 20.1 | 19.54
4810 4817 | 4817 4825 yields 43.3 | 20.4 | 18.7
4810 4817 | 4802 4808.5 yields 42.2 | 20.4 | 19.54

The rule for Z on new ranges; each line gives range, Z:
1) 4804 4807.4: 19.66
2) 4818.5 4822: 20.27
